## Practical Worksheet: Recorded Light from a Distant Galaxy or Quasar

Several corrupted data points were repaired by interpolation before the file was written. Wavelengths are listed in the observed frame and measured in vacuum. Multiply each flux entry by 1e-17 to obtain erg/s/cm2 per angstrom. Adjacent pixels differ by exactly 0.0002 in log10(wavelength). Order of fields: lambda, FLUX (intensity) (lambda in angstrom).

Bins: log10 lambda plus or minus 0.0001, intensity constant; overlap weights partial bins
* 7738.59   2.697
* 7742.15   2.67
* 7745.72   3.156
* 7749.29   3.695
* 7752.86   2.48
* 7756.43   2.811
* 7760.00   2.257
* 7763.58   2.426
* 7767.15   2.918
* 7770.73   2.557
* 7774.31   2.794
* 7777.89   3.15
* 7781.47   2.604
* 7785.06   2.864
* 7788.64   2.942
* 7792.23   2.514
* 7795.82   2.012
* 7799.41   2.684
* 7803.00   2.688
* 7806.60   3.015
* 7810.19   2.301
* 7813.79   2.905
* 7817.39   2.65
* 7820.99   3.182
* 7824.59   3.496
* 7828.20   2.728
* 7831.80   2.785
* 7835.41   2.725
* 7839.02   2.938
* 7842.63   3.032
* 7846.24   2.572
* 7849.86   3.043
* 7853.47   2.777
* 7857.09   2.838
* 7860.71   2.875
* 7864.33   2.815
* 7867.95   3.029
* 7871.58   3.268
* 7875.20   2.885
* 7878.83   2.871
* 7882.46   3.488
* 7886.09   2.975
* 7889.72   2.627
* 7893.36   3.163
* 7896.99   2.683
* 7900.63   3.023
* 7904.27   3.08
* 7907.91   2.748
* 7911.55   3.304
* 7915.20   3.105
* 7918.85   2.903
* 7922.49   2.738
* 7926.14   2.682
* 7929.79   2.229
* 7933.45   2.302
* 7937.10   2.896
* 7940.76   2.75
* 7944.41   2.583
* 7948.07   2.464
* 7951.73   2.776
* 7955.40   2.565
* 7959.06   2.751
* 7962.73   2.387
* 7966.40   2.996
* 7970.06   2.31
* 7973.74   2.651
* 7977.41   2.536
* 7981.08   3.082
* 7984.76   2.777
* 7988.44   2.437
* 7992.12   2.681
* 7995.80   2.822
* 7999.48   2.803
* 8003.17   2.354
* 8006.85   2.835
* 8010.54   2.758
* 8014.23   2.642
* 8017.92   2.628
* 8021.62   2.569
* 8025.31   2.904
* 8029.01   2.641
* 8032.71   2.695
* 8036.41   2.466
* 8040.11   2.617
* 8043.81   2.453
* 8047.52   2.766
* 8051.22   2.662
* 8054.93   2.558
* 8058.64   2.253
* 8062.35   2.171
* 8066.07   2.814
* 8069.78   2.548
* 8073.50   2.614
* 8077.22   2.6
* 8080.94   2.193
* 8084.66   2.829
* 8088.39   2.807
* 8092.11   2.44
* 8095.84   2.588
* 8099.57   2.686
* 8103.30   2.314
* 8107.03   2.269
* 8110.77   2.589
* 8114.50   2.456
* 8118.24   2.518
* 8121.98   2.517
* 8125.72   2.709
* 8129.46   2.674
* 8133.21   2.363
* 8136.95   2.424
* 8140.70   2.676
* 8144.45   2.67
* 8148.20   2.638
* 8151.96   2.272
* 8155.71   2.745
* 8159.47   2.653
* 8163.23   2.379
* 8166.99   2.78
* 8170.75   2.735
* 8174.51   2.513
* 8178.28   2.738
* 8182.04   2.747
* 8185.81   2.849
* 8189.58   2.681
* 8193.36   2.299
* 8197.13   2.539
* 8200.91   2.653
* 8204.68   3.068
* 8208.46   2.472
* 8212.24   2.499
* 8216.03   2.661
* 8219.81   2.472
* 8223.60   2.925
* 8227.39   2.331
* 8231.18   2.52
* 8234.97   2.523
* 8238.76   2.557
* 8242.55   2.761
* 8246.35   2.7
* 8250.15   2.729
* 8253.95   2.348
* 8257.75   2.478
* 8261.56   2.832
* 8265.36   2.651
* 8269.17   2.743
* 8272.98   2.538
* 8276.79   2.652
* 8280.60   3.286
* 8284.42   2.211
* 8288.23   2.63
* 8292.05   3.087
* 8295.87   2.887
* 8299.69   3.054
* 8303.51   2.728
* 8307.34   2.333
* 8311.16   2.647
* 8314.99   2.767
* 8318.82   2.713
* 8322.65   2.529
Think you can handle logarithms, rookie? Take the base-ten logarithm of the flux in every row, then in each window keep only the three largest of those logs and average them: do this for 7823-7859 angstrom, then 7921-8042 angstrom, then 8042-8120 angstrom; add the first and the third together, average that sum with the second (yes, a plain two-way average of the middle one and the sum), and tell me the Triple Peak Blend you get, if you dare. 0.714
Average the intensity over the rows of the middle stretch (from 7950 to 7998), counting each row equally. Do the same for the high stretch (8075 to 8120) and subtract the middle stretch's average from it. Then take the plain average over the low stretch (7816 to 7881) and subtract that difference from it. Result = 3.07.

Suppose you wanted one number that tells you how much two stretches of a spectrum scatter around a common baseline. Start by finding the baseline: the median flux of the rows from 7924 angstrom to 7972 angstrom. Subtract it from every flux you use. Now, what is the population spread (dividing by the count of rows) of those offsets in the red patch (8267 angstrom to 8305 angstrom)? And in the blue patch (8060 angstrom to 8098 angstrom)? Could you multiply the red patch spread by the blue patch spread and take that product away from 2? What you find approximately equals 1.93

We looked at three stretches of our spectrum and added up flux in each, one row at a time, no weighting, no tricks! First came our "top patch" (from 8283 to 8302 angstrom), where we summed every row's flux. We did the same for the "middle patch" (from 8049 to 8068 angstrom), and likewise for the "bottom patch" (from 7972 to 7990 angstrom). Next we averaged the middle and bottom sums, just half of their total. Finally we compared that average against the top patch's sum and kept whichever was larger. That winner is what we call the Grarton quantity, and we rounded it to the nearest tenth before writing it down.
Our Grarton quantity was 13.9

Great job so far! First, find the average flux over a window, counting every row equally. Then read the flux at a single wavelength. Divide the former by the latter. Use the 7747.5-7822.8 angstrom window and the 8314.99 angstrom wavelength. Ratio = 0.99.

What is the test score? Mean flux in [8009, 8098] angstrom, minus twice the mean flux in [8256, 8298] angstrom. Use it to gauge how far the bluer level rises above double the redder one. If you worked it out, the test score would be -2.9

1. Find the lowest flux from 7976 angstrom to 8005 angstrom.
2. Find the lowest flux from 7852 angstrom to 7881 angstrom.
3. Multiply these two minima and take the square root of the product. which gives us 2.56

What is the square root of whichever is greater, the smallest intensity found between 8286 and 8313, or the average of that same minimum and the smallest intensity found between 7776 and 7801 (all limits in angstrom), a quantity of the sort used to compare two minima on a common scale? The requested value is 1.53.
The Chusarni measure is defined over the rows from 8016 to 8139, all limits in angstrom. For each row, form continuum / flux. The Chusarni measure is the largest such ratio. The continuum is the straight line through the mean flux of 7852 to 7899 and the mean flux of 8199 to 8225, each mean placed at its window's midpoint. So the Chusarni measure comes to 1.29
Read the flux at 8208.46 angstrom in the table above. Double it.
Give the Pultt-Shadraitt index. 4.9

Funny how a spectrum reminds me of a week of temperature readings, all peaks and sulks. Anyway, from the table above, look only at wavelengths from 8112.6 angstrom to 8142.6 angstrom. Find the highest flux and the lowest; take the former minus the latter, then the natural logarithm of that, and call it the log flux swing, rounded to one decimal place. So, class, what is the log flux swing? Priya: -1.1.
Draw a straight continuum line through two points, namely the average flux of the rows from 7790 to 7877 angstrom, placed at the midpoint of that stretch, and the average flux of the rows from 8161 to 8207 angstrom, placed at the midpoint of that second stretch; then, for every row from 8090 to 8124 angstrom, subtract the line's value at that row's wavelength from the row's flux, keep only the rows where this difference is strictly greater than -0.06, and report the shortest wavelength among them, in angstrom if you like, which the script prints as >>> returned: 8099.57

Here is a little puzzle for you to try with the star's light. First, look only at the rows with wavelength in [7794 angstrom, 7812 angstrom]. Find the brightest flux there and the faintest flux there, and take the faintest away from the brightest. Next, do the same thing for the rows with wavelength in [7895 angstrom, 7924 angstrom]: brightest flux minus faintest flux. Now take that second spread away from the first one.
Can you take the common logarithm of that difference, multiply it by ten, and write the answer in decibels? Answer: -4.2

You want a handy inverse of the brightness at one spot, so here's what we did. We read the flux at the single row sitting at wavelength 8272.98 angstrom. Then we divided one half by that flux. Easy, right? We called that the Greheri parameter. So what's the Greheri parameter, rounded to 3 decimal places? 0.197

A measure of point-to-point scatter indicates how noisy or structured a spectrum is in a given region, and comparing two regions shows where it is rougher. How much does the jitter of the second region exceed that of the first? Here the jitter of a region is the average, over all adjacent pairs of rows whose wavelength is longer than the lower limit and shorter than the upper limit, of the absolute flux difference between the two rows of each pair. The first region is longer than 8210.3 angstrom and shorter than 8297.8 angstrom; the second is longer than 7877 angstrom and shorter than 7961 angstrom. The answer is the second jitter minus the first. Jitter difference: 0.02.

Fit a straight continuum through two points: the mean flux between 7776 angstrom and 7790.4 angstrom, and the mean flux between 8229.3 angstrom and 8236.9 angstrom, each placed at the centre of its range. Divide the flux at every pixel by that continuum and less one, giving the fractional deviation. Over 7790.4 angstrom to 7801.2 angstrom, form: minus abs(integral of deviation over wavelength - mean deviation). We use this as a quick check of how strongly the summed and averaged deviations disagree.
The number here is -1.6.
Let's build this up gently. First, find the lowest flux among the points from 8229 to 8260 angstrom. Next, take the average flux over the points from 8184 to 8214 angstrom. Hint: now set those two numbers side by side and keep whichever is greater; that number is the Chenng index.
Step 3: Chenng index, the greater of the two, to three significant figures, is 2.63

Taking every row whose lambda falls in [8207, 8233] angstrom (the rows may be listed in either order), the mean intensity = 2.55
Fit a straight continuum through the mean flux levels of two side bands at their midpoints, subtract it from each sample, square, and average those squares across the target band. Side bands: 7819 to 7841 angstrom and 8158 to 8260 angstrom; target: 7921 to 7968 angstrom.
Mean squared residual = 0.109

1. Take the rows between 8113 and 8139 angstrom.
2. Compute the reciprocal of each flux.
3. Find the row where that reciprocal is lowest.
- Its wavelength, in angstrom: 8125.72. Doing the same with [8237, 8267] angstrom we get 8261.56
